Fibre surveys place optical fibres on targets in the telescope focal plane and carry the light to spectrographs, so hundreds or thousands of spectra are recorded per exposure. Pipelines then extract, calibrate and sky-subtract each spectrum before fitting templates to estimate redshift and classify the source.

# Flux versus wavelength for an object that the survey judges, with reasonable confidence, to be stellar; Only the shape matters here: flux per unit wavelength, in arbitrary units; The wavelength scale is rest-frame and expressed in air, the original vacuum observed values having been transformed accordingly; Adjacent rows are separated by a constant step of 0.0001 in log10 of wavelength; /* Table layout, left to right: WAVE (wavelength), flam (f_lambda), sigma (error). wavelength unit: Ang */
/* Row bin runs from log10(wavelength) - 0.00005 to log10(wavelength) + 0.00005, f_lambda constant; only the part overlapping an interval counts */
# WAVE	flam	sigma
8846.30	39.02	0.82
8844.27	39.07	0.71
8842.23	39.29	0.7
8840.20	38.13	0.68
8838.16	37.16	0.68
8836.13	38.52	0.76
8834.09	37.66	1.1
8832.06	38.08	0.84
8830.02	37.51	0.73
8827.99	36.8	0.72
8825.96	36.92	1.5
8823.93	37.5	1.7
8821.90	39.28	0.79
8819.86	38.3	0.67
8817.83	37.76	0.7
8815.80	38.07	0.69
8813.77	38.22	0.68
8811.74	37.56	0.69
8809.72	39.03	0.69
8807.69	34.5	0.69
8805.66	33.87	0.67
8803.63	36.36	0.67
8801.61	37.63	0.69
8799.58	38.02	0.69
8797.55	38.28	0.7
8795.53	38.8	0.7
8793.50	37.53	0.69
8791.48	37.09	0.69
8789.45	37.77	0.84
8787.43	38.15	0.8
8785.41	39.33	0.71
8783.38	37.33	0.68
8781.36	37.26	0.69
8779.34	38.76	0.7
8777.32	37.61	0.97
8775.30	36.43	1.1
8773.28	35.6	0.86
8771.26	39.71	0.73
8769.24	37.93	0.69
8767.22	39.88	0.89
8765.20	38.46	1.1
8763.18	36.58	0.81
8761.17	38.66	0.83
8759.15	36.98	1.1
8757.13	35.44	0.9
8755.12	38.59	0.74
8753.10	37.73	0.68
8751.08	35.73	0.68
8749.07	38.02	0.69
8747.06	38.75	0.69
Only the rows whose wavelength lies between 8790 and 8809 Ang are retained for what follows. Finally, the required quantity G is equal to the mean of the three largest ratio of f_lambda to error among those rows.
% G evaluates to 55.07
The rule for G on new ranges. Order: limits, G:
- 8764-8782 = 54.91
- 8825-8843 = 55.62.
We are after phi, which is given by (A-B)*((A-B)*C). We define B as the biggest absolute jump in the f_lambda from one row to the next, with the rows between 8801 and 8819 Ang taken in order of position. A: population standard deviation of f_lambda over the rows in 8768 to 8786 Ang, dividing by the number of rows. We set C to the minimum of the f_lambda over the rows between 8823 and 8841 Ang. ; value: 395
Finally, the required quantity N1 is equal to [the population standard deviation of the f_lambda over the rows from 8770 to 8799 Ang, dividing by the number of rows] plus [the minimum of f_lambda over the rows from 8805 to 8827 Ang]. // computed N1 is 34.9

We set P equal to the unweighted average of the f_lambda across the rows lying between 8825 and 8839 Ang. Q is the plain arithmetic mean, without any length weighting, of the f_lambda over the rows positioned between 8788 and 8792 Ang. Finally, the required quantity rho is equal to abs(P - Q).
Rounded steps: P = 37.5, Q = 37.4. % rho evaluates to 0.1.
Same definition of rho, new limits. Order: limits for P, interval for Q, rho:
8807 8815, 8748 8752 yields 0.5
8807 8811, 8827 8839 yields 0.9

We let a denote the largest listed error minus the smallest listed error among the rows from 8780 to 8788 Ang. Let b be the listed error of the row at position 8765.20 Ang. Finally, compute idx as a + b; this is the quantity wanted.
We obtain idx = 1.22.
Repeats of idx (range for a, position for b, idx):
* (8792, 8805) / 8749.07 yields 0.72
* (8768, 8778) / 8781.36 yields 1.10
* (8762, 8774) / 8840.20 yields 1.09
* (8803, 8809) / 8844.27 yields 0.73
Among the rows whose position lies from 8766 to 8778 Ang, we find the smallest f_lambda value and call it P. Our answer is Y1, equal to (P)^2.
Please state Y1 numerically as 1267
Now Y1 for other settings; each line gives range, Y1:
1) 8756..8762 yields 1256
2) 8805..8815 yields 1147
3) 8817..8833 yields 1354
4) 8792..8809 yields 1147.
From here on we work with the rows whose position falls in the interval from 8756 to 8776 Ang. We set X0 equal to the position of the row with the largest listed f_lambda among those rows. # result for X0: 8767.22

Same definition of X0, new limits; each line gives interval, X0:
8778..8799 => 8785.41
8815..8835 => 8821.90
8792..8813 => 8809.72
